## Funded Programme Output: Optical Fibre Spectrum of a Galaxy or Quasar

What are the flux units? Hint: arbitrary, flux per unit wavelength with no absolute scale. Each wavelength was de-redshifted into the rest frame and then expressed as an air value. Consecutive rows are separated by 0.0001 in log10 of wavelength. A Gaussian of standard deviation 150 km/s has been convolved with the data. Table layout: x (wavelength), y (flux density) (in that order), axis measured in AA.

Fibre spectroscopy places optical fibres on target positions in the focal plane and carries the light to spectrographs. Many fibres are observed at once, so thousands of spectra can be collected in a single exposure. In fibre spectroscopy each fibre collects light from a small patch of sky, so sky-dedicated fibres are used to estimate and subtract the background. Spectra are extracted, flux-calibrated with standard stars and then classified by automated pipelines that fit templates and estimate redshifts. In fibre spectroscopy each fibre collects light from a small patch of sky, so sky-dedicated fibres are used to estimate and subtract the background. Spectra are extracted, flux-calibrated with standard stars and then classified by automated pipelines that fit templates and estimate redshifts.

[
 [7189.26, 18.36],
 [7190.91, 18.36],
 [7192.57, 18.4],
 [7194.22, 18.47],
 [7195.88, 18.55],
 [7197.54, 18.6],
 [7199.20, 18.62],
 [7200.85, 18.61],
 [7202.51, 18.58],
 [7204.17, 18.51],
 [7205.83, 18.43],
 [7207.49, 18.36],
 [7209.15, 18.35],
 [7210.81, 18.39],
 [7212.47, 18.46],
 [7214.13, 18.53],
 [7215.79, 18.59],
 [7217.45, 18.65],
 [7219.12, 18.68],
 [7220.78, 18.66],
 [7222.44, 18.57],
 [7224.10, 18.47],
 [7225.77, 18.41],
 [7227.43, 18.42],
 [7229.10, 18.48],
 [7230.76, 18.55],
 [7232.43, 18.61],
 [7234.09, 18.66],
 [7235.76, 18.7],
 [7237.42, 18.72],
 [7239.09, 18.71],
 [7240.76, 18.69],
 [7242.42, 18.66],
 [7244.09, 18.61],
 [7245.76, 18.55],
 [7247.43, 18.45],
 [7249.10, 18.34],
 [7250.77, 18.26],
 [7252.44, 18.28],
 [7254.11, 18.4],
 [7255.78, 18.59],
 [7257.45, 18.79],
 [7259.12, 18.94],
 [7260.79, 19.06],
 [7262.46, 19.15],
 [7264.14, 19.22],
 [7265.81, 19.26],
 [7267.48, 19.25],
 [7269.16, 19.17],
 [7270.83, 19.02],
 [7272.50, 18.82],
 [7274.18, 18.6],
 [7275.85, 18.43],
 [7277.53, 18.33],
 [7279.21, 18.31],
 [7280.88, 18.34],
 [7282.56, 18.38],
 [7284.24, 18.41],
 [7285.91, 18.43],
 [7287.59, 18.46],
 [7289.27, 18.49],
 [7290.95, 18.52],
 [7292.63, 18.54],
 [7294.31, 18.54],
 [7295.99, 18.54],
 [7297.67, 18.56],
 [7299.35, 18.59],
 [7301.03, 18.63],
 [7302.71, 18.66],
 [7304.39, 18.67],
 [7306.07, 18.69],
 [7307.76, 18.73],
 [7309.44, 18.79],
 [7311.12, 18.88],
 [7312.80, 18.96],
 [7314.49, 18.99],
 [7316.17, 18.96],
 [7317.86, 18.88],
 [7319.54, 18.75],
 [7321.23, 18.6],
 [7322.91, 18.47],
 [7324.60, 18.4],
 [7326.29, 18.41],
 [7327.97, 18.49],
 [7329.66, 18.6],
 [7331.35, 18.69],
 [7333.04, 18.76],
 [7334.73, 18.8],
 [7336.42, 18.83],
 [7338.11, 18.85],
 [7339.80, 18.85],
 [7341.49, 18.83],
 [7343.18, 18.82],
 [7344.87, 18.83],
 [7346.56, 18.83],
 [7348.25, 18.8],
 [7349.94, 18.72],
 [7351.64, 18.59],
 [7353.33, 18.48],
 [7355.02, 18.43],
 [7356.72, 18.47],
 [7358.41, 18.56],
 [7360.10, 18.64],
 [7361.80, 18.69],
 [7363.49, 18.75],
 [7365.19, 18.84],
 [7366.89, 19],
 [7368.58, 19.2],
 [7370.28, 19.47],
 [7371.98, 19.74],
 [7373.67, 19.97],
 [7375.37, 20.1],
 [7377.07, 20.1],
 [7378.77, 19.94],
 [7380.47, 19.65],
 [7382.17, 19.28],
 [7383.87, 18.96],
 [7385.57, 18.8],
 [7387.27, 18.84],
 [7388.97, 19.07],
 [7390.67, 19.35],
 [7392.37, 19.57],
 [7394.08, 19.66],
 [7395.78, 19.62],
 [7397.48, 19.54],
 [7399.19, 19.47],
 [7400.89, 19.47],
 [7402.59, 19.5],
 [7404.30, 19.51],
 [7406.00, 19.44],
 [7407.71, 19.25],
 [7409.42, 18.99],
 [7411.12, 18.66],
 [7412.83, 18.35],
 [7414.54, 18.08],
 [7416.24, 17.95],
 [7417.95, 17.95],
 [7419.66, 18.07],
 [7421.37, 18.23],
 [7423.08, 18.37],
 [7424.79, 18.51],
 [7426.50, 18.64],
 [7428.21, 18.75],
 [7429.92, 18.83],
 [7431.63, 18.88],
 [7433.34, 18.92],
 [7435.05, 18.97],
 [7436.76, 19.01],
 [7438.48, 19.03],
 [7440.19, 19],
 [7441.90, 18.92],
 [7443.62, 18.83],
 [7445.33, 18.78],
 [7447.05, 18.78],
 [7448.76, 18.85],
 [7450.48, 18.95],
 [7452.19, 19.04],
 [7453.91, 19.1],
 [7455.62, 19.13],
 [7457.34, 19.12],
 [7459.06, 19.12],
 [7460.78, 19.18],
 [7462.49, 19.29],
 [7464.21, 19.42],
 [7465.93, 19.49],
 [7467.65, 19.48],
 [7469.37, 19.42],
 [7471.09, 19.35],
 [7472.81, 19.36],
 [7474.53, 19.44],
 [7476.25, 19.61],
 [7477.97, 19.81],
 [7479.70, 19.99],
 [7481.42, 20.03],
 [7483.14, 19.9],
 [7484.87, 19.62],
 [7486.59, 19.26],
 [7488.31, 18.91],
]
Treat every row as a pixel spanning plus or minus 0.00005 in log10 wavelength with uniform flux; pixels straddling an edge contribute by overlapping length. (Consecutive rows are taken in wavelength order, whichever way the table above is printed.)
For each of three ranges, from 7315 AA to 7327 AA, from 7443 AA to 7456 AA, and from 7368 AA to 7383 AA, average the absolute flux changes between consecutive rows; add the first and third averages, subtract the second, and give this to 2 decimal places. 0.25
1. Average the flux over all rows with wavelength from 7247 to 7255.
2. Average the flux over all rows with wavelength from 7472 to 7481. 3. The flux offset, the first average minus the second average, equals -1.3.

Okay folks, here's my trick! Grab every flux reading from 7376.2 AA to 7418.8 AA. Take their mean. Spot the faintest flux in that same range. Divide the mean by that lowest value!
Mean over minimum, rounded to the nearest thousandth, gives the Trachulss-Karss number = 1.067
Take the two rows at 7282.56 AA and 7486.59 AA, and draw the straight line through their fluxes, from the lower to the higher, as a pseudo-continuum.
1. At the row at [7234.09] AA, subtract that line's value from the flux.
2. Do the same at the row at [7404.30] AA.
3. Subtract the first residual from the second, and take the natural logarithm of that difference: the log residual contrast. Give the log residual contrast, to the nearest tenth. -2.2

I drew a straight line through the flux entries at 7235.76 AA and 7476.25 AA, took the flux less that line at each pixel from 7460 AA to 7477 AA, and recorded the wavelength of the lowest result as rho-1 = 7460.78 AA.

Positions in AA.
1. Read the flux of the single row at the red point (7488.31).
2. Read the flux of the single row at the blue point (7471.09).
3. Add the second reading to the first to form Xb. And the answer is 38.26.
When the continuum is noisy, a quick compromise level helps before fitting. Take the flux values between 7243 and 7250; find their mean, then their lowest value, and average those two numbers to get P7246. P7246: 18.4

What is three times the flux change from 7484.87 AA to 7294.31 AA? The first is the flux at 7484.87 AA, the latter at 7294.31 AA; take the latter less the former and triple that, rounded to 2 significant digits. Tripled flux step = -3.2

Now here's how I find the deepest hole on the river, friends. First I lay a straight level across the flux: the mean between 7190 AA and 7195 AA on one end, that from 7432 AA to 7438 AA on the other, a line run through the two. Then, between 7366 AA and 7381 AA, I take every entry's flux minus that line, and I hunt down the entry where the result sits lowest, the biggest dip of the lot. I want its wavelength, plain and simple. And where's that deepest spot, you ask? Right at 7366.89 AA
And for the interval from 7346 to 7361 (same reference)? 7355.02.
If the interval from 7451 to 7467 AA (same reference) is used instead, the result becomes 7452.19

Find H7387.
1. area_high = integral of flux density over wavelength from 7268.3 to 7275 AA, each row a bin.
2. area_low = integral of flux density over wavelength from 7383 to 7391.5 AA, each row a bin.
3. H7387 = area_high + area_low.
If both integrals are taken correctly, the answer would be 288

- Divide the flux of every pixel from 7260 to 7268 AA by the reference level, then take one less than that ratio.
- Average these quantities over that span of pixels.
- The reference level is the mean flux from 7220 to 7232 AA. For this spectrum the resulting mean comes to 0.037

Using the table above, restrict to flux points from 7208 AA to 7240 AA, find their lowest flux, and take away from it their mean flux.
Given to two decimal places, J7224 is -0.21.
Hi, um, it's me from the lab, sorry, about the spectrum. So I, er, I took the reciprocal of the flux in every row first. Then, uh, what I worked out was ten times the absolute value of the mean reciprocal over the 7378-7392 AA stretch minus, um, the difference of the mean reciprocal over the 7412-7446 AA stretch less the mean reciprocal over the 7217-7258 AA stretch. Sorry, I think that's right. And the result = 0.521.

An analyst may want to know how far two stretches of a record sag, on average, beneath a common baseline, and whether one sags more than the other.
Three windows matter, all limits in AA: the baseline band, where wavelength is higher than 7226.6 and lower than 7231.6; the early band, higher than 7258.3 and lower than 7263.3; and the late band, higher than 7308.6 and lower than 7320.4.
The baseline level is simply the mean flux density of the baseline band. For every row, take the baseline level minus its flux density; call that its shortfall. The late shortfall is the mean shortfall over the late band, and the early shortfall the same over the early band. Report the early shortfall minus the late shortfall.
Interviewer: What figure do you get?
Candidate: -0.16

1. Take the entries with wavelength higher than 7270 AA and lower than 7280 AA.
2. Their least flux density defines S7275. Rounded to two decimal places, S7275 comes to 18.31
